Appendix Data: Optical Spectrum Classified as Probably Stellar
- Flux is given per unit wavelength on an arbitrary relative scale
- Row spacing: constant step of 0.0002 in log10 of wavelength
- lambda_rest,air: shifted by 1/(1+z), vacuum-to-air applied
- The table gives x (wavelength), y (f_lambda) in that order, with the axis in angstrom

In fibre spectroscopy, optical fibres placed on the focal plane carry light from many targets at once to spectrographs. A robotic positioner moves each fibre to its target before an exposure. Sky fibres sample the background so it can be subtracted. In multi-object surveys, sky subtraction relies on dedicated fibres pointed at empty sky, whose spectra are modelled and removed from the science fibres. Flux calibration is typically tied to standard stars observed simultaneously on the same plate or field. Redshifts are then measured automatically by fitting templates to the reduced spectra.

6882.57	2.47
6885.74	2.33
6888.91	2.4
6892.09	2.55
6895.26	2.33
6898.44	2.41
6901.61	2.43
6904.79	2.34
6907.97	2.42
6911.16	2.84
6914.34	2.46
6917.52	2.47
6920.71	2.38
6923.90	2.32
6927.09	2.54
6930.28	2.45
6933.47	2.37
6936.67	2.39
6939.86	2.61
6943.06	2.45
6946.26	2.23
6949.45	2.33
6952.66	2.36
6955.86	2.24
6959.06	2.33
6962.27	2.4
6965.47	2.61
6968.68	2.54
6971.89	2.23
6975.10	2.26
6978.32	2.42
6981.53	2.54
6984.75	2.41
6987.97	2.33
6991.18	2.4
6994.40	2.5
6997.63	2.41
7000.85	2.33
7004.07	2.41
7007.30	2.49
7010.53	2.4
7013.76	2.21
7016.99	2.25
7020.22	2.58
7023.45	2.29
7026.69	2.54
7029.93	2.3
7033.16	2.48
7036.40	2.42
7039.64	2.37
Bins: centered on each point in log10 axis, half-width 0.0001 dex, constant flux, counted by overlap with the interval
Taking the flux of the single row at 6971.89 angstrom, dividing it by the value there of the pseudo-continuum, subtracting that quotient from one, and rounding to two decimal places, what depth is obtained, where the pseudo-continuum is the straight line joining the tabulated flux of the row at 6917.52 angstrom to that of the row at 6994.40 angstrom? 0.10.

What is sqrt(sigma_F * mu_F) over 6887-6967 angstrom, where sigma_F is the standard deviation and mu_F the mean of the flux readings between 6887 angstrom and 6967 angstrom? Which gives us 0.56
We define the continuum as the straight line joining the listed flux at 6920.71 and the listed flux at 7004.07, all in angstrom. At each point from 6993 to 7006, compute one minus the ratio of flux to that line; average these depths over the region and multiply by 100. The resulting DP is -0.2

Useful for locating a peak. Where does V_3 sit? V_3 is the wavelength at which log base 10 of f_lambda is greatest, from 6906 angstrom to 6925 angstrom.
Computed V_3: 6911.16 angstrom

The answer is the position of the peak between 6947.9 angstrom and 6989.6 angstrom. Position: 6965.47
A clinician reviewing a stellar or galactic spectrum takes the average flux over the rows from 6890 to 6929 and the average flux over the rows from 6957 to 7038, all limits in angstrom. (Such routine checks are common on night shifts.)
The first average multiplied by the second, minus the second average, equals 3.50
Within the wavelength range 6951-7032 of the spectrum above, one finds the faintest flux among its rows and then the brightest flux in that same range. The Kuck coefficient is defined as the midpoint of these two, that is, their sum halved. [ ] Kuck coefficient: 2.41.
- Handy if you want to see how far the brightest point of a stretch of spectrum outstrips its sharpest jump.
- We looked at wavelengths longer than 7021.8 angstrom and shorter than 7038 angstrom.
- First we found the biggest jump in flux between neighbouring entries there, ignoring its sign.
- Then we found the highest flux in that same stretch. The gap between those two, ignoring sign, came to 2.29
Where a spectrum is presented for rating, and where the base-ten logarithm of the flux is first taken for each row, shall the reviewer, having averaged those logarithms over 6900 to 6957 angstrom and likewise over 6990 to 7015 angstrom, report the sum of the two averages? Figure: 0.763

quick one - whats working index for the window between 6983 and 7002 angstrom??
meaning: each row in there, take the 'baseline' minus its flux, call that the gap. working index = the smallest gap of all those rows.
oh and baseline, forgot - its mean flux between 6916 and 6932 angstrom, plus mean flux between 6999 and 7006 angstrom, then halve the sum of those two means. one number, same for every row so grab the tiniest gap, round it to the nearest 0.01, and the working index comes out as -0.10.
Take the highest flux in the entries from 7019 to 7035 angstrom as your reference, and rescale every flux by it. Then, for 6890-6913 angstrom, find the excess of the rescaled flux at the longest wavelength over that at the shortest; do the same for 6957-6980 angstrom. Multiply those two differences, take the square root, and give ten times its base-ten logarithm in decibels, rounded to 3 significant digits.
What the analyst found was -12.0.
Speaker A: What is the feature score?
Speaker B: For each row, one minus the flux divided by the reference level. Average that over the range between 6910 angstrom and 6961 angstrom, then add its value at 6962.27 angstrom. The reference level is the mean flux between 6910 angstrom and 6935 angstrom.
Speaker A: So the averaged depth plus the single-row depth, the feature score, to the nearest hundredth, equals 0.05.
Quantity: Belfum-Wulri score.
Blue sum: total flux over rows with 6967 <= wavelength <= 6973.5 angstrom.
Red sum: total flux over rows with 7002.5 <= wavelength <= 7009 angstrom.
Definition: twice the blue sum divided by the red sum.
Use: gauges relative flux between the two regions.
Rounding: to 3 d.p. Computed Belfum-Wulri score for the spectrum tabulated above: 1.947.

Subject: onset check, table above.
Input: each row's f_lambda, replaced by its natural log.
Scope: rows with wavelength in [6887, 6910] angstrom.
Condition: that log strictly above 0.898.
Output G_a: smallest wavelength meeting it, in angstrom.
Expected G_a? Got 6892.09 angstrom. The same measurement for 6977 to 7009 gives 6981.53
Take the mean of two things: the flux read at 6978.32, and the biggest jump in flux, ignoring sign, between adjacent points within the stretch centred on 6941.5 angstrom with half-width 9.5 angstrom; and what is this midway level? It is 1.32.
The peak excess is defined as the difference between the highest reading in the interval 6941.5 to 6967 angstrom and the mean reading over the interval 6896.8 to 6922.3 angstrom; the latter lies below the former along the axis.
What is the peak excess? 0.14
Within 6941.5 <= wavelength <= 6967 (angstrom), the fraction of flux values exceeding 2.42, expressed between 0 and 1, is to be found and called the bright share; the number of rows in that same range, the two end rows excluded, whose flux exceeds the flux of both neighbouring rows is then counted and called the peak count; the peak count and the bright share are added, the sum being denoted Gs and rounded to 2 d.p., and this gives 1.25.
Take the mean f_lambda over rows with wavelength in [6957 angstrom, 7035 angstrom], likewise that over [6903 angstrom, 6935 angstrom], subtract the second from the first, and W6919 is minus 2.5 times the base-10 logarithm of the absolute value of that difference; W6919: 3.1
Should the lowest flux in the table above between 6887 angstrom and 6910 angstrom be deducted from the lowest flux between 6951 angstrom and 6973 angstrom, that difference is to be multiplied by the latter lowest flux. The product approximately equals -0.22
